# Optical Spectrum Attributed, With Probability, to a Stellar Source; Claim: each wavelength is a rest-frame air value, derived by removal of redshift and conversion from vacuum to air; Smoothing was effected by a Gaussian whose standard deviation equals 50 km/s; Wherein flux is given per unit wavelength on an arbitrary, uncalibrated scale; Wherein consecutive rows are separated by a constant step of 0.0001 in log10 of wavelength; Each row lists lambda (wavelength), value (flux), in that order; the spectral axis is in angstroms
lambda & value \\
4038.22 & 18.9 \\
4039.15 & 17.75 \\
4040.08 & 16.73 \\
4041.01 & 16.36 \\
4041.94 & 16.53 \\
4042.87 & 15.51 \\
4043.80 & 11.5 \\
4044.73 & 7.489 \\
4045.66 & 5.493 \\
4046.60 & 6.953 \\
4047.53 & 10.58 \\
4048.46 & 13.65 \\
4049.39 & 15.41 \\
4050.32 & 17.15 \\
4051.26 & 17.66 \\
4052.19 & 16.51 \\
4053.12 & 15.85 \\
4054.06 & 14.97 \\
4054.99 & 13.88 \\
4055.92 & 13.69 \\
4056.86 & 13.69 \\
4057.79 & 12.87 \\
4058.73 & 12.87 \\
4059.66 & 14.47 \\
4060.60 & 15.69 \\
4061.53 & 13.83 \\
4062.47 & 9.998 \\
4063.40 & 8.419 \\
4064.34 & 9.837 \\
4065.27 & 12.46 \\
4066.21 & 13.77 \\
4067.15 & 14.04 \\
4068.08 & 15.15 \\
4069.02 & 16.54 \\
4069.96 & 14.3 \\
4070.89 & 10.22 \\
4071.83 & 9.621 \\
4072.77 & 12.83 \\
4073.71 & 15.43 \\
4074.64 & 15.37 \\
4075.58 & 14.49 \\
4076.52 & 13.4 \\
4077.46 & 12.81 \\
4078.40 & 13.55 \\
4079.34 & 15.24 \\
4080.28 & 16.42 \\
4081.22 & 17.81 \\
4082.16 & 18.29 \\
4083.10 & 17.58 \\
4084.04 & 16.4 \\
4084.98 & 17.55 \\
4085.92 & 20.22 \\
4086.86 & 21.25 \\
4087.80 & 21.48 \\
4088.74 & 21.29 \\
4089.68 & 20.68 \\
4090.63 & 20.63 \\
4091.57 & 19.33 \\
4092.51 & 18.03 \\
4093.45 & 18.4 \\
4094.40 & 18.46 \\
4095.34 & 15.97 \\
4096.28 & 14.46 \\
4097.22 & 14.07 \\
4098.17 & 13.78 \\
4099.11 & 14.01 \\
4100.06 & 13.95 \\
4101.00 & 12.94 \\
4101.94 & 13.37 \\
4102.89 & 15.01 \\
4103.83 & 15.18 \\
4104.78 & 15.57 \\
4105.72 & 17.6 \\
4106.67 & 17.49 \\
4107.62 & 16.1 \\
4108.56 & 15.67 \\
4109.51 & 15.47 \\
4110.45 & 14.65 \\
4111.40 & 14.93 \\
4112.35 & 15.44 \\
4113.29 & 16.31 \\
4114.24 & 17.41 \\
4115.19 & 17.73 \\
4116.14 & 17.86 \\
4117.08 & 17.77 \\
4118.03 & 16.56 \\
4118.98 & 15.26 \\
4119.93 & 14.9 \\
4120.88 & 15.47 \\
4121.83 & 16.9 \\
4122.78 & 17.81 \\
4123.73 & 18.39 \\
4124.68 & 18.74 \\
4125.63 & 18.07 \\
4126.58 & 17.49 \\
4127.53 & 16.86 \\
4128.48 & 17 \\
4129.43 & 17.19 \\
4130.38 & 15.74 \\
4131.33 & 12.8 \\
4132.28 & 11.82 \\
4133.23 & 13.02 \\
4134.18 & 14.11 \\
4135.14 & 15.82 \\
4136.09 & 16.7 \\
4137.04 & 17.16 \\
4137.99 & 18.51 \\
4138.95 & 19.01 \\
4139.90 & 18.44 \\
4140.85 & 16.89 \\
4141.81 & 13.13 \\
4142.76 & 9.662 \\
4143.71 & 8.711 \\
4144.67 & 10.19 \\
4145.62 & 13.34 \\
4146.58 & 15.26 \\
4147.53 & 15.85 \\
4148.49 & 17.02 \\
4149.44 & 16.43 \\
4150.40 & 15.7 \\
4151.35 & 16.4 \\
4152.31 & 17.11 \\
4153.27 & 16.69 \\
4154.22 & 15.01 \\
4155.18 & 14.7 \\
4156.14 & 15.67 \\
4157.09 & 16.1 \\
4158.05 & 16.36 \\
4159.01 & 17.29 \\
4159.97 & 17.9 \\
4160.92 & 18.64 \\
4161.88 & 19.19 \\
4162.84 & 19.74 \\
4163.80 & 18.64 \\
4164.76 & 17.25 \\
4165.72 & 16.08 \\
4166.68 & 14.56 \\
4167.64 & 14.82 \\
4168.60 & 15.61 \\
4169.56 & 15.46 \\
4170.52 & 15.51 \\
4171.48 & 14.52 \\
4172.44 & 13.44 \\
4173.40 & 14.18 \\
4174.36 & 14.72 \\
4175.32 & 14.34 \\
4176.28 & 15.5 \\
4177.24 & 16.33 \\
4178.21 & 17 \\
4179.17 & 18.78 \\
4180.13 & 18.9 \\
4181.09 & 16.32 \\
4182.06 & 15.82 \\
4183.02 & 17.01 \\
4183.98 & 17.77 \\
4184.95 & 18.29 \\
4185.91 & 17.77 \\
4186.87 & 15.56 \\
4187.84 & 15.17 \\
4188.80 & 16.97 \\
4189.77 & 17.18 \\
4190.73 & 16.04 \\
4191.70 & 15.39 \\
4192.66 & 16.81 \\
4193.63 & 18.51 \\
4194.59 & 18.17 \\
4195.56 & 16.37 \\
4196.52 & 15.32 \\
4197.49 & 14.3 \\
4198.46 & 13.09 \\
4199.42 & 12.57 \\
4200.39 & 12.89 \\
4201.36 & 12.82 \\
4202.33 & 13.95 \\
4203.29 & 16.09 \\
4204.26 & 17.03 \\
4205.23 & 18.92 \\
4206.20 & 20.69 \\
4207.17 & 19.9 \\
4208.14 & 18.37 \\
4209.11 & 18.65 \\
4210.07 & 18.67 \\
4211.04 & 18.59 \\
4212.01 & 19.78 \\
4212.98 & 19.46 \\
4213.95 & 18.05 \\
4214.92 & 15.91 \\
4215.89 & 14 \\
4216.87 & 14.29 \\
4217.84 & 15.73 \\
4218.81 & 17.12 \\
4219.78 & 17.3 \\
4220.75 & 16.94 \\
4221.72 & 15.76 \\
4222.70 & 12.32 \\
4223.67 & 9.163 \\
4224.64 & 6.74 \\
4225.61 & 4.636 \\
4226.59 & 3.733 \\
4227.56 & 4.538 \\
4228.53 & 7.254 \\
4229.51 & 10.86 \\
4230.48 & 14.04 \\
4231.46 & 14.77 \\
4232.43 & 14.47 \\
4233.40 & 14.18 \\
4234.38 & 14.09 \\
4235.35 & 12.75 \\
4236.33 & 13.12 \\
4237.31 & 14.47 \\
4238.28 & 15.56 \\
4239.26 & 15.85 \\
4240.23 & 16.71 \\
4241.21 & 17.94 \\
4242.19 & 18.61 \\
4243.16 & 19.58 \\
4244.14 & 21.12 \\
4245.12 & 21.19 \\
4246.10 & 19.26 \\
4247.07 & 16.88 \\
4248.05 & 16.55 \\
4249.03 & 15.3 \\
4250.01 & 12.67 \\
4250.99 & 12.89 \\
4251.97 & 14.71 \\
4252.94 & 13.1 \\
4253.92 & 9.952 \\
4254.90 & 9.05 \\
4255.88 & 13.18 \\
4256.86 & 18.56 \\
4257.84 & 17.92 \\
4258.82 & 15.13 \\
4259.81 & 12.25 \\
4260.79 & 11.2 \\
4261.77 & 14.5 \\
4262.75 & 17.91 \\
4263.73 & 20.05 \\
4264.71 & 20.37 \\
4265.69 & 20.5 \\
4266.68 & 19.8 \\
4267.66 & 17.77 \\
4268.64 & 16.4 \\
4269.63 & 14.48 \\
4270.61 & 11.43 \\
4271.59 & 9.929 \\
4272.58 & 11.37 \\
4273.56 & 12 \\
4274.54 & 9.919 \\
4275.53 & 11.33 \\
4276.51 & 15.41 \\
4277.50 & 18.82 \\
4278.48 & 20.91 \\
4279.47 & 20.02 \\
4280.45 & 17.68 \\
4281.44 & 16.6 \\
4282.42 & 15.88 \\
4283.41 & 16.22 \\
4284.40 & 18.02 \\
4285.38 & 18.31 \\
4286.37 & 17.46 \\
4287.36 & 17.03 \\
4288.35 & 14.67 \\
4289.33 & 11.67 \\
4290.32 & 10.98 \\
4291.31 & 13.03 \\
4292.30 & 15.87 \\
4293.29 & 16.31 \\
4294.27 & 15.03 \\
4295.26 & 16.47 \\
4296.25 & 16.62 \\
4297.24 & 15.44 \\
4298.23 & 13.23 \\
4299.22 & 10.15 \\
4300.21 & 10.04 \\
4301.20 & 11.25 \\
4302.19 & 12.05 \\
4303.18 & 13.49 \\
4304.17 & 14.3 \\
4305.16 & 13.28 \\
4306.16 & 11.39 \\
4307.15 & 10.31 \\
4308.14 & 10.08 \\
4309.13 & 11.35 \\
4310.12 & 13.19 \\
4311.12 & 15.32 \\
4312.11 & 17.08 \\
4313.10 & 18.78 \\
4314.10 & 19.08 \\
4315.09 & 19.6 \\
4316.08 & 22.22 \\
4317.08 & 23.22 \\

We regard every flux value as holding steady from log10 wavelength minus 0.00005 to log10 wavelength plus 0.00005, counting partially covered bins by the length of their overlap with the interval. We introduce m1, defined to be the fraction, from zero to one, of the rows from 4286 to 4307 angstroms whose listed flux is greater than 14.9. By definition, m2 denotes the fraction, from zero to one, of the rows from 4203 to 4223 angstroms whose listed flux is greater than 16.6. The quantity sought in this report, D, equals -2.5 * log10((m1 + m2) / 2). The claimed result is 0.70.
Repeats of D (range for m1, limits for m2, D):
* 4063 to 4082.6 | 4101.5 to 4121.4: 1.19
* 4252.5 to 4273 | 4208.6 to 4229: 0.86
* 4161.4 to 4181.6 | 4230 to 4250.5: 0.70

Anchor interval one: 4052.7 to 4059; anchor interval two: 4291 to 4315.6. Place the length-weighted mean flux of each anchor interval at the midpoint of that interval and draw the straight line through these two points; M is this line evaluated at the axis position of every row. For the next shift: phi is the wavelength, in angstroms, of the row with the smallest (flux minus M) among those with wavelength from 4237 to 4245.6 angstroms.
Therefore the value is 4237.31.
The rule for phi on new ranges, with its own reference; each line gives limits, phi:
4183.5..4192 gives 4187.84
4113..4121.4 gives 4119.93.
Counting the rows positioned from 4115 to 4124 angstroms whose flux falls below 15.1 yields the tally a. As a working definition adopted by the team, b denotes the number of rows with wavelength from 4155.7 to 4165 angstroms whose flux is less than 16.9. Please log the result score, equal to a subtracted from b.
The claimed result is 2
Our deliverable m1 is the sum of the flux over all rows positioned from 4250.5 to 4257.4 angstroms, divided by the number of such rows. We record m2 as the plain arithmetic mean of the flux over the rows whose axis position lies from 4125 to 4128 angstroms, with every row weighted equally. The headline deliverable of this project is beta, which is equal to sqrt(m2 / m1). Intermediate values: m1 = 13.1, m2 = 17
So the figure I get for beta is 1.16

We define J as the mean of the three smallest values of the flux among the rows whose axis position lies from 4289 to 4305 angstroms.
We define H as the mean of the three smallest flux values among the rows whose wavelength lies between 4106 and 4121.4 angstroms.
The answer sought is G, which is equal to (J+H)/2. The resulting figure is 12.61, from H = 15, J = 10.4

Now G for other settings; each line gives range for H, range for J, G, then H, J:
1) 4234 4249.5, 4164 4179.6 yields 13.65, 13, 14.0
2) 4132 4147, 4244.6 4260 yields 9.97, 10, 10.4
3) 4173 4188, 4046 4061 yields 12.27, 14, 10.1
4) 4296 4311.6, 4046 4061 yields 10.11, 10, 10.1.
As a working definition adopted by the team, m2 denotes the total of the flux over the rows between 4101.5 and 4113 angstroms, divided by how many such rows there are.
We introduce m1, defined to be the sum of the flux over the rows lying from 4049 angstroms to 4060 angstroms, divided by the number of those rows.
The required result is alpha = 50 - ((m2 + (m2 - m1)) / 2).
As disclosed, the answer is 41.9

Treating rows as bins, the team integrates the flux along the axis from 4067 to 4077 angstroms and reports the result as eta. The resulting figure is 138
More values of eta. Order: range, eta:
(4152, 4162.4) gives 175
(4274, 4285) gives 181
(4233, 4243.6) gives 167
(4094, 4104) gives 146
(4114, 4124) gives 169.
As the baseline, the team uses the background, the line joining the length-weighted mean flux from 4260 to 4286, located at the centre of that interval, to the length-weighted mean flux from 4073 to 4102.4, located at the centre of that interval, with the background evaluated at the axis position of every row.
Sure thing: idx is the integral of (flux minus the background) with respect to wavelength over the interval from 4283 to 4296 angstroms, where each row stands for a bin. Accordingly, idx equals -6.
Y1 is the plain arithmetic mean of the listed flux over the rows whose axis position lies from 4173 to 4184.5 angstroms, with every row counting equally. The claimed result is 16.4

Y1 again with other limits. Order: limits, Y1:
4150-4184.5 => 16.4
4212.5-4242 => 13.4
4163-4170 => 16.1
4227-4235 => 11.8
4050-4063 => 14.5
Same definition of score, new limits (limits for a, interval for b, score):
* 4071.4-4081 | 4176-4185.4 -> -2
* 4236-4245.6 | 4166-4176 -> 8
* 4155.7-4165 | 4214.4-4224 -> 7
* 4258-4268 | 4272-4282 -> 3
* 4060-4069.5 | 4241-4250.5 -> -3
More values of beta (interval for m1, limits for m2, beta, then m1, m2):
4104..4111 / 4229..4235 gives 0.92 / 16.1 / 14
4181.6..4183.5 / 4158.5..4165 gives 1.06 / 16.4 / 18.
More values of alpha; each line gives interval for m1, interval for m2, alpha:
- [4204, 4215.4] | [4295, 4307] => 46.2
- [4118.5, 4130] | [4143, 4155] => 43.7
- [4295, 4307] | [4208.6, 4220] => 39.3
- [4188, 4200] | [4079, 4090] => 39.3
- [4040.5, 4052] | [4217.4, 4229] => 45.5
